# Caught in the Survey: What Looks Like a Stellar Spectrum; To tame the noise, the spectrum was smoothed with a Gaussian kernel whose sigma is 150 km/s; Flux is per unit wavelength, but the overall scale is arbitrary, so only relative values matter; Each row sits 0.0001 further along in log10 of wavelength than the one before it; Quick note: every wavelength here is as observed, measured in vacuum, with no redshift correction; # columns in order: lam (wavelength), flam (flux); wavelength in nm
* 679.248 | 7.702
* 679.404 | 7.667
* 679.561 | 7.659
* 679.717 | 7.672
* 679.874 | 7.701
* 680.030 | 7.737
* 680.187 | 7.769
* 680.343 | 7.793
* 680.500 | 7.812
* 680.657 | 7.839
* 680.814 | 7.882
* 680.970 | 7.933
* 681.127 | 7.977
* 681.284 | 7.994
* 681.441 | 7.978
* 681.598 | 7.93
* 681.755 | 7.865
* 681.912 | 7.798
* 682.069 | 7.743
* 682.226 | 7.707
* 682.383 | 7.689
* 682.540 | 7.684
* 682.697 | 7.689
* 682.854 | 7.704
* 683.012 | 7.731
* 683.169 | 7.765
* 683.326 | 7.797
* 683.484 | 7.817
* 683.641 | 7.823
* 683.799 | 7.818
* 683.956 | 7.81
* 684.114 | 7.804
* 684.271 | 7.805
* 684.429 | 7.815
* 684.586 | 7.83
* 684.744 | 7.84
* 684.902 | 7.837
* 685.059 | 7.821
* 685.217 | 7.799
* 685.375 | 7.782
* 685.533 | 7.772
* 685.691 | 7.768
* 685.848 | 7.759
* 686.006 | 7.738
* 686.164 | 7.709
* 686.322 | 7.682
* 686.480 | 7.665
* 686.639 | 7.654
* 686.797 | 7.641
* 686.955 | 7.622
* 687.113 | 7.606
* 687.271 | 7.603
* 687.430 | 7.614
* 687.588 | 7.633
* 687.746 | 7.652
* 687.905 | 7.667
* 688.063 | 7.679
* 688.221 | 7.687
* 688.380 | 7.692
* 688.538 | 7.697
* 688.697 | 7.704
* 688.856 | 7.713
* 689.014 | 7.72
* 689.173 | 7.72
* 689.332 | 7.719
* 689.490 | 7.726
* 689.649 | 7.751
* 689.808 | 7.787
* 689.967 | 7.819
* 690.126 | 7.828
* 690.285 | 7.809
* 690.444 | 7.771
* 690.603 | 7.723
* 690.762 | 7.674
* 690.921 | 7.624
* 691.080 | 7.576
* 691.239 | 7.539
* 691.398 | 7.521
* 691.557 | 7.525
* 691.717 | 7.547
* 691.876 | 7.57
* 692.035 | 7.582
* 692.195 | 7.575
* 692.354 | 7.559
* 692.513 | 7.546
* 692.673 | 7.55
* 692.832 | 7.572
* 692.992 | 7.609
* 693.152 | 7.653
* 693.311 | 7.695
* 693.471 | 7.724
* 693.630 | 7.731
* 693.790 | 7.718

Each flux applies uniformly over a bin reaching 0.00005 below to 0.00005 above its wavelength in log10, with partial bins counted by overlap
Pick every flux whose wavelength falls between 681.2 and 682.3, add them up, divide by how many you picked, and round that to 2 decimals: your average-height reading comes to 7.86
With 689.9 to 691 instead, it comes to 7.75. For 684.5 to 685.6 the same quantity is 7.81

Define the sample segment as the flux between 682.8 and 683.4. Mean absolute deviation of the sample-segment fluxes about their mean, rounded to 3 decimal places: 0.032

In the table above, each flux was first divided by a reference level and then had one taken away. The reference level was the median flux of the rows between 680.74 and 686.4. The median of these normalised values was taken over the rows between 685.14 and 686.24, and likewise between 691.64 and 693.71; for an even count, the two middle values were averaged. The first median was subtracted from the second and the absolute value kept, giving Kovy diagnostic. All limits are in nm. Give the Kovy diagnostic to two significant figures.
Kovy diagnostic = 0.025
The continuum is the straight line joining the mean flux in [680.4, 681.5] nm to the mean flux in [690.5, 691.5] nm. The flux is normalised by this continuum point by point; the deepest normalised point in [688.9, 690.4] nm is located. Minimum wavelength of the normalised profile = 689.014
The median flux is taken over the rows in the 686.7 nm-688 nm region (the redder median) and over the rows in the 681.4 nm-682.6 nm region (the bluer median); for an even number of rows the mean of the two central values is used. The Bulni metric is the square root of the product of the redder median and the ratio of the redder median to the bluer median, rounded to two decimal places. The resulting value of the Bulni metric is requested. 2.74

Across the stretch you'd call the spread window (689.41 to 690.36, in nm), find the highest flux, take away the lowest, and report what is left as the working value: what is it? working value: 0.10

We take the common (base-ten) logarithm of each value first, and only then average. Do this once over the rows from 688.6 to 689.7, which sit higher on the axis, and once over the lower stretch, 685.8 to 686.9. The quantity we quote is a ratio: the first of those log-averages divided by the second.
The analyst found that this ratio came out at 1.00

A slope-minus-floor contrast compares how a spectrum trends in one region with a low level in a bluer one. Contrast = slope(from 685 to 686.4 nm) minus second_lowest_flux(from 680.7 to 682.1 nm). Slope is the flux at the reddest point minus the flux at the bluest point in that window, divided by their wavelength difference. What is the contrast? -7.91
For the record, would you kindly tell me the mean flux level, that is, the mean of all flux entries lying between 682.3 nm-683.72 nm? 7.74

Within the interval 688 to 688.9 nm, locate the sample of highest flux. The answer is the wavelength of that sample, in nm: 688.856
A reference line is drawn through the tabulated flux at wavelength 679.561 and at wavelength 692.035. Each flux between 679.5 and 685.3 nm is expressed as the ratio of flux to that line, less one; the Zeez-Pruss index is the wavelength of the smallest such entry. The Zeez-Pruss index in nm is 679.561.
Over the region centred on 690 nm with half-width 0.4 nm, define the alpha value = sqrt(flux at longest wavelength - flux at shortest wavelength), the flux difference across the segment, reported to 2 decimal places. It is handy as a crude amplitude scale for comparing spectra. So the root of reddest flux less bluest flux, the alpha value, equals 0.24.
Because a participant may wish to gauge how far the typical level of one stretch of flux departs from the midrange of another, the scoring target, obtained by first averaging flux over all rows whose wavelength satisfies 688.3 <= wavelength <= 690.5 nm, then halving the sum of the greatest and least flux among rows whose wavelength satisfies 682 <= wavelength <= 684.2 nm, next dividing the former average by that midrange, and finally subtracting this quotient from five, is 4.00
